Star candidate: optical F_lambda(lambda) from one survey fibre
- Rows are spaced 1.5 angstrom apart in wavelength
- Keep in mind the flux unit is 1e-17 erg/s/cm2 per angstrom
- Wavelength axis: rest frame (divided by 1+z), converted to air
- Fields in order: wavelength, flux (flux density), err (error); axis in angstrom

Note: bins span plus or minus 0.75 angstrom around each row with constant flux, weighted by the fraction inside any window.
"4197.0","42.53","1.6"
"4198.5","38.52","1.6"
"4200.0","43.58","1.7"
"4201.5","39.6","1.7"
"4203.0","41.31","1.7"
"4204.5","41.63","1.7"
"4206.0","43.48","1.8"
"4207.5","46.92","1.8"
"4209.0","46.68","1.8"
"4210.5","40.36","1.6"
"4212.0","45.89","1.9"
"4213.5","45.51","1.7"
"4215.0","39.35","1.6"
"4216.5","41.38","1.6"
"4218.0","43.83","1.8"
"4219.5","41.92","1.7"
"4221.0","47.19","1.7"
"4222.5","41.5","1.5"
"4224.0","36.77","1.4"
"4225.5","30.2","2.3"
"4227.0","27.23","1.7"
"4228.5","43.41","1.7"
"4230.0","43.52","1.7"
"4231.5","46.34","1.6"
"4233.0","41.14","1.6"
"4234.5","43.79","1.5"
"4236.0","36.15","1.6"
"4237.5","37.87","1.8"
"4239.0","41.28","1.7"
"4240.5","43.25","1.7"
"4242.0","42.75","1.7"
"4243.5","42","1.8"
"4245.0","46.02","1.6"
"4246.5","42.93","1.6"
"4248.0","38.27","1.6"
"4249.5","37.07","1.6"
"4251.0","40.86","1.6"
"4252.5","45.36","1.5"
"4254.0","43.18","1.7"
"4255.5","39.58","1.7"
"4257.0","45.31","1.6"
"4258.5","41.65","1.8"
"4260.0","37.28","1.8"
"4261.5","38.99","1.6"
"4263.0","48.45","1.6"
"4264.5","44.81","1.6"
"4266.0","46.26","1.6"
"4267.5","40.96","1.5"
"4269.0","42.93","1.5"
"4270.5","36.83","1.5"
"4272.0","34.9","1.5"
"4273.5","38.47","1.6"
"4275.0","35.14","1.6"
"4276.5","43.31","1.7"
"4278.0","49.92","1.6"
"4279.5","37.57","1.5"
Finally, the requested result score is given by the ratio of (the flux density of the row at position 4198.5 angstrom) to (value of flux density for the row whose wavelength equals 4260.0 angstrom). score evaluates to 1.03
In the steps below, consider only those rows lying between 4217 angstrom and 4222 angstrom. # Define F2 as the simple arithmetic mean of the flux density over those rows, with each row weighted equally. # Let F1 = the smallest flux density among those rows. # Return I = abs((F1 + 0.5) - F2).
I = 1.9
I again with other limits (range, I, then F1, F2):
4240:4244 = 0.2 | 42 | 42.7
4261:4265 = 4.6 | 38.99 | 44.1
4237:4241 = 2.4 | 37.87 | 40.8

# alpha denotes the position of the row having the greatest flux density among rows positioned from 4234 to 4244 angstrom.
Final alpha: 4234.5 angstrom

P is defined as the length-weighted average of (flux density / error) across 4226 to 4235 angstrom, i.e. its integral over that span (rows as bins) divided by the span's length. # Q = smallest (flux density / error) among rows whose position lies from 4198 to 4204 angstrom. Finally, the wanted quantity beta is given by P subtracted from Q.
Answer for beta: -1.4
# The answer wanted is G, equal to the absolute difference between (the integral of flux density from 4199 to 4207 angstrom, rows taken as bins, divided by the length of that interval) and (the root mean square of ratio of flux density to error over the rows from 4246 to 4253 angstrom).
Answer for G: 15.9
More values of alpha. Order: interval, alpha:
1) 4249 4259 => 4252.5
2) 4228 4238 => 4231.5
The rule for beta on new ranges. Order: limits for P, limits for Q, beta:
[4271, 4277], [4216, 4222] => 0.7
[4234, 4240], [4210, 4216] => 0.0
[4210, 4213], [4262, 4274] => -1.6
